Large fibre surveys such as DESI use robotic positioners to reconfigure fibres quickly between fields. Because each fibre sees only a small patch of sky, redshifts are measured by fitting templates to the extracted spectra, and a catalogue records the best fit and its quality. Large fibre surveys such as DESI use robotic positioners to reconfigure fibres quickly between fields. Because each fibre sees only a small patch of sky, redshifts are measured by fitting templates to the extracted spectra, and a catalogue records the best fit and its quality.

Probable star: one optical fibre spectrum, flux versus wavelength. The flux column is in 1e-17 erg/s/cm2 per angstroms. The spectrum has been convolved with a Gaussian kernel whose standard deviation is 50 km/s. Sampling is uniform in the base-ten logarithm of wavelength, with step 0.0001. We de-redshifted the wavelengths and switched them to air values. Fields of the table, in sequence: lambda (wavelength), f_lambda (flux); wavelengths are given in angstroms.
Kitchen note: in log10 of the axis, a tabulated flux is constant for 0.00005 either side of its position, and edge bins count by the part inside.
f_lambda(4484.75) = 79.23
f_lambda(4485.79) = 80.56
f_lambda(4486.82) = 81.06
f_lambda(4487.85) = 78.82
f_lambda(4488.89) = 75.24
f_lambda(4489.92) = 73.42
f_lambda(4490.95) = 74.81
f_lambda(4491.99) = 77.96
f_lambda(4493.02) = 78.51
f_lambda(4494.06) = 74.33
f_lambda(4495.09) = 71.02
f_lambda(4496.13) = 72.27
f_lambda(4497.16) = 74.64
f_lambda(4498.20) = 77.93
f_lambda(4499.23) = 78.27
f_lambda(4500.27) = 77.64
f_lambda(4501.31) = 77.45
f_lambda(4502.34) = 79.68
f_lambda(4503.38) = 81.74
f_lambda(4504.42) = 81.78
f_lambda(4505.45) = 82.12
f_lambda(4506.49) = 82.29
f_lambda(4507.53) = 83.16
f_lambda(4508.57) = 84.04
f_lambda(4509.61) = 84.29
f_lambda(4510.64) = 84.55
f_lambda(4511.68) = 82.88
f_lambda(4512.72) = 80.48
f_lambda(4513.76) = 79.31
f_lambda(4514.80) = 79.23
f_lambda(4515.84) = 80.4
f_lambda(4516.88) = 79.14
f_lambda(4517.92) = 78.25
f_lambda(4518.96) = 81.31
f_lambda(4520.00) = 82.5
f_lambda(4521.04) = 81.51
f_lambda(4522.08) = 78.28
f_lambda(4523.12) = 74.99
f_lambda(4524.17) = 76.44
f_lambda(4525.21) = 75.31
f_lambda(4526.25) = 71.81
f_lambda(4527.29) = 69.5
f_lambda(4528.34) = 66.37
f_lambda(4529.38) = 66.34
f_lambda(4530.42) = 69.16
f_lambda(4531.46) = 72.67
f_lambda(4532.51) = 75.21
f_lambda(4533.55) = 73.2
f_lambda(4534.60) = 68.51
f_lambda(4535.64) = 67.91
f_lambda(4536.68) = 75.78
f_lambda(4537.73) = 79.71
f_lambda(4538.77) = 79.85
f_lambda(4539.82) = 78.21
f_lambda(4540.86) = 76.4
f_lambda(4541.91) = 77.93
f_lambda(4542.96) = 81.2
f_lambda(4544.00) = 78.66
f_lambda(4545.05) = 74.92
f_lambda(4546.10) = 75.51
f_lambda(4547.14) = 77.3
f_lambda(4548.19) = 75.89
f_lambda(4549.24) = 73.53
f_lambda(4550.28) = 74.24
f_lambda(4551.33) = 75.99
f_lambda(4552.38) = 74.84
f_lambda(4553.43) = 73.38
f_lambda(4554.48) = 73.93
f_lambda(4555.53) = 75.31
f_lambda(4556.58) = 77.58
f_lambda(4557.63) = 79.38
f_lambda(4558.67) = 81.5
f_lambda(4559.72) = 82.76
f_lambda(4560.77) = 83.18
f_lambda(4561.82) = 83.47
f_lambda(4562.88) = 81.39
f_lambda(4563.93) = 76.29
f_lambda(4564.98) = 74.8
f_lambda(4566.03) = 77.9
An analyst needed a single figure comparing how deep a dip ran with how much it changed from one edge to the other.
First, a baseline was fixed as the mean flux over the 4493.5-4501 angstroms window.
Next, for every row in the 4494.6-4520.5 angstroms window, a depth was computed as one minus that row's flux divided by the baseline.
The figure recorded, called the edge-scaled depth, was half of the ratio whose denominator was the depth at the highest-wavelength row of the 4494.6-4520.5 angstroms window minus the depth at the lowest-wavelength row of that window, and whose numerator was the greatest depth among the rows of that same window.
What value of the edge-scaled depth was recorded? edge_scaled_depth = -0.2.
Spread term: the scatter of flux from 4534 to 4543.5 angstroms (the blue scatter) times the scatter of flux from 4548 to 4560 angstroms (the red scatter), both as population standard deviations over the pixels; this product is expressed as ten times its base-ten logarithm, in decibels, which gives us 11.4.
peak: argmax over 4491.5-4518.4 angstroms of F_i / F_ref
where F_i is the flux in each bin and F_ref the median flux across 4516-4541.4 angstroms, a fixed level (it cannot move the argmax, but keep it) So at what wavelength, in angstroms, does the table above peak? 4510.64 angstroms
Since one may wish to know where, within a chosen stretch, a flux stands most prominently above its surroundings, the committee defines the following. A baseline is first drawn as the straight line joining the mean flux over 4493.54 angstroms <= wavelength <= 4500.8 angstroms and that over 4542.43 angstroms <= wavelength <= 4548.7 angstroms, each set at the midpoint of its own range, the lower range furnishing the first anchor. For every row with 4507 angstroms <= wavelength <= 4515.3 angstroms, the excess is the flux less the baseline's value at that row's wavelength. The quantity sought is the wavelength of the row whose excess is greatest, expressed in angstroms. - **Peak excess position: 4510.64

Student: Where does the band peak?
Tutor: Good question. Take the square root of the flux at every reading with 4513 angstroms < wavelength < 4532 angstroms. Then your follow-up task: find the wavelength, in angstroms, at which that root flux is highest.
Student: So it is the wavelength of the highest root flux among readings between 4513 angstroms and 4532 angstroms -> 4520.00 angstroms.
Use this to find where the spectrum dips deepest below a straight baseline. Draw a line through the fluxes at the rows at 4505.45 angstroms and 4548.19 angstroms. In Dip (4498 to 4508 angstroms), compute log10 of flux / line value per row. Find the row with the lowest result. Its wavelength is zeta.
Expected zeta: 4501.31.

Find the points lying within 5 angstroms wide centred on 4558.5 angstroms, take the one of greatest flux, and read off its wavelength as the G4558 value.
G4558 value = 4560.77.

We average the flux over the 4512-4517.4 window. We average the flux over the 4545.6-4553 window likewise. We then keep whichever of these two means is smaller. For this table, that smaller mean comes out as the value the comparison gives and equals 75.3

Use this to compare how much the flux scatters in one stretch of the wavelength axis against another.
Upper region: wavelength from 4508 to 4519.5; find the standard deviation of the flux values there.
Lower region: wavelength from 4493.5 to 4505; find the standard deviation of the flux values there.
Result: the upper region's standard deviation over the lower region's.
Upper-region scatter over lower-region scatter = 0.6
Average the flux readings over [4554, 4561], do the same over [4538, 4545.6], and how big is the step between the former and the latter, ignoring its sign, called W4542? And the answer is 0.9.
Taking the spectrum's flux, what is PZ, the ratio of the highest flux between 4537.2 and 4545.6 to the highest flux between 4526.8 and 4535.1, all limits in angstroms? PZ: 1.08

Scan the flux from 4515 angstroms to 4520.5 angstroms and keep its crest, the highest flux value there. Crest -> 82.5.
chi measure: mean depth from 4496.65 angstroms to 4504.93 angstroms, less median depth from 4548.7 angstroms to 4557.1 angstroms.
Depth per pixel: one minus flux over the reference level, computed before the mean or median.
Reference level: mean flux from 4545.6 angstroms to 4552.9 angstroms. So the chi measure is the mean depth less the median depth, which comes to -0.05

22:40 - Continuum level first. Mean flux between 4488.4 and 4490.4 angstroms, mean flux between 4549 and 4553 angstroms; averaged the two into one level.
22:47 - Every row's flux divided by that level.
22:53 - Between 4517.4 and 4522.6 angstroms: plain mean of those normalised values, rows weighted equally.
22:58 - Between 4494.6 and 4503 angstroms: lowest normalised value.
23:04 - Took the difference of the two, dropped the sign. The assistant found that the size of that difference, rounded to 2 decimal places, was 0.13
